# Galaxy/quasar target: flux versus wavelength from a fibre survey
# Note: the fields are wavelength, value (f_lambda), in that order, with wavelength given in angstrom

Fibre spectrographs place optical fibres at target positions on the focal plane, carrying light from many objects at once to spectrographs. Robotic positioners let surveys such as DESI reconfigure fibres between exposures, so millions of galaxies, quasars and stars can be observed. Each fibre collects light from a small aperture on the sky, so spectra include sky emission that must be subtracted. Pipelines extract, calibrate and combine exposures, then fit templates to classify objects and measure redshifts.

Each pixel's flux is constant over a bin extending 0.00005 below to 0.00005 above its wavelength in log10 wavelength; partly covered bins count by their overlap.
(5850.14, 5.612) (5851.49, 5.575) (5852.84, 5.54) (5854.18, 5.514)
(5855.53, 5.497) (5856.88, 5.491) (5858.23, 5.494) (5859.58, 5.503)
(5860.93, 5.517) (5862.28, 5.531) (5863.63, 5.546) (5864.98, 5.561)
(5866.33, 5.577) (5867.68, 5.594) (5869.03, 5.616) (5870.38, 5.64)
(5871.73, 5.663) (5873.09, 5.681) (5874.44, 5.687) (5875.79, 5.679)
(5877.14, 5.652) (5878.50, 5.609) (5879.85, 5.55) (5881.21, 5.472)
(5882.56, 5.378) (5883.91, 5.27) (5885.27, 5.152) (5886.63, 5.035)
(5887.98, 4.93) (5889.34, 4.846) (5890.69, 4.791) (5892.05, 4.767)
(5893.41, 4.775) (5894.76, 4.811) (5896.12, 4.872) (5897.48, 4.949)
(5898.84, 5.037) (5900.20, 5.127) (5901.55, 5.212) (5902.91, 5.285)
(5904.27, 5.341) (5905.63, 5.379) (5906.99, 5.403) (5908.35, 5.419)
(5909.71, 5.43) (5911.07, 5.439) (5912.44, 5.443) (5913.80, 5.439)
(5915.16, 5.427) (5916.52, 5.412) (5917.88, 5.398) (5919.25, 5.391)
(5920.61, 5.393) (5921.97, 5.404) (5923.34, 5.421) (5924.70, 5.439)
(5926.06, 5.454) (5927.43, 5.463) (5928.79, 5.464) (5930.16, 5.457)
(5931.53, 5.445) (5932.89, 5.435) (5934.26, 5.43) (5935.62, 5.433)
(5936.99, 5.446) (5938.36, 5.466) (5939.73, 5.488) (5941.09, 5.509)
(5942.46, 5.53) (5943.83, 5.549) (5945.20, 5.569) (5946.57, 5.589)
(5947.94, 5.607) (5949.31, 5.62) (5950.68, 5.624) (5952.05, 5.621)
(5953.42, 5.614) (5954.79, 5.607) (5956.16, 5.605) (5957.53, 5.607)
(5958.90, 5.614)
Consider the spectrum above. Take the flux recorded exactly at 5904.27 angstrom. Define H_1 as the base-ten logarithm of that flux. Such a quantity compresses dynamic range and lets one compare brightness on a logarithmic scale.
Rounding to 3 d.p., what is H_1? 0.728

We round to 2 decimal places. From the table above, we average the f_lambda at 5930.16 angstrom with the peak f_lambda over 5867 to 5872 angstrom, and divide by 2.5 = 2.22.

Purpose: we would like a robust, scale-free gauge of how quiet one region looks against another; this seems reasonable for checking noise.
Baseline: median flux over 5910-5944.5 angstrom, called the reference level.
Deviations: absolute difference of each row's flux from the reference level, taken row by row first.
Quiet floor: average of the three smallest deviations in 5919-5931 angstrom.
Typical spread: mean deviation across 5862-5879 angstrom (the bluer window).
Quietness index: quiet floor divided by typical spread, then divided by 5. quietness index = 0.012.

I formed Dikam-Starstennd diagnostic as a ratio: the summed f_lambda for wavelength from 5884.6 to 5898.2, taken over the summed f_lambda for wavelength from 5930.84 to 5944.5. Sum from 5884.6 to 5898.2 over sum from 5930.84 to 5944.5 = 0.89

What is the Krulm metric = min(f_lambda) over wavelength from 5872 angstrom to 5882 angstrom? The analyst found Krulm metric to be 5.472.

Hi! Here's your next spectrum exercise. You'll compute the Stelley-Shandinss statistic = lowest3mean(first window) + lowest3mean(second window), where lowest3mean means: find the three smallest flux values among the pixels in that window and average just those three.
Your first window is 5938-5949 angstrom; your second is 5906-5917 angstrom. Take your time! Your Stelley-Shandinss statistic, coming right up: 10.9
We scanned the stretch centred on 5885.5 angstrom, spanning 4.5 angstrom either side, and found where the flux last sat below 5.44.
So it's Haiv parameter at 5889.34 angstrom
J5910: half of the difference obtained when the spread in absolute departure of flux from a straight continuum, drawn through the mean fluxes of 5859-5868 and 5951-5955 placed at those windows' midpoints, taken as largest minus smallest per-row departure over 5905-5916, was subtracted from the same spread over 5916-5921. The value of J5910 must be -0.018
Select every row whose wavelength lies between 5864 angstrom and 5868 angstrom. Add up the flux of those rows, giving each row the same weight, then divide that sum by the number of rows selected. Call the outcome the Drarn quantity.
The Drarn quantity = 5.58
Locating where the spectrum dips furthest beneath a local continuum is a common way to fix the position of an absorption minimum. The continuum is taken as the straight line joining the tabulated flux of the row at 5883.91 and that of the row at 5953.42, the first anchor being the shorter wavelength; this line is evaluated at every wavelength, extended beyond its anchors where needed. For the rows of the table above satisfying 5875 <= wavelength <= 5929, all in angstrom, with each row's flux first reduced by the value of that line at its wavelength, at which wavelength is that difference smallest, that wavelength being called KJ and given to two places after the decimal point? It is 5892.05 angstrom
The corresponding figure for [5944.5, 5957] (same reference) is 5956.16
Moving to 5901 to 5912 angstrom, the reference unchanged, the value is 5901.55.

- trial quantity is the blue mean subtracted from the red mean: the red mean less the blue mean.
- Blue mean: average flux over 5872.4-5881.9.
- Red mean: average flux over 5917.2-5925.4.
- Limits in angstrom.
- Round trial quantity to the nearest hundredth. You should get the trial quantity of -0.21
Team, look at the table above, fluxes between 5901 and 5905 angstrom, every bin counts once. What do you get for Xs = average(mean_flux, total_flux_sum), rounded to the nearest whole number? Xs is 11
